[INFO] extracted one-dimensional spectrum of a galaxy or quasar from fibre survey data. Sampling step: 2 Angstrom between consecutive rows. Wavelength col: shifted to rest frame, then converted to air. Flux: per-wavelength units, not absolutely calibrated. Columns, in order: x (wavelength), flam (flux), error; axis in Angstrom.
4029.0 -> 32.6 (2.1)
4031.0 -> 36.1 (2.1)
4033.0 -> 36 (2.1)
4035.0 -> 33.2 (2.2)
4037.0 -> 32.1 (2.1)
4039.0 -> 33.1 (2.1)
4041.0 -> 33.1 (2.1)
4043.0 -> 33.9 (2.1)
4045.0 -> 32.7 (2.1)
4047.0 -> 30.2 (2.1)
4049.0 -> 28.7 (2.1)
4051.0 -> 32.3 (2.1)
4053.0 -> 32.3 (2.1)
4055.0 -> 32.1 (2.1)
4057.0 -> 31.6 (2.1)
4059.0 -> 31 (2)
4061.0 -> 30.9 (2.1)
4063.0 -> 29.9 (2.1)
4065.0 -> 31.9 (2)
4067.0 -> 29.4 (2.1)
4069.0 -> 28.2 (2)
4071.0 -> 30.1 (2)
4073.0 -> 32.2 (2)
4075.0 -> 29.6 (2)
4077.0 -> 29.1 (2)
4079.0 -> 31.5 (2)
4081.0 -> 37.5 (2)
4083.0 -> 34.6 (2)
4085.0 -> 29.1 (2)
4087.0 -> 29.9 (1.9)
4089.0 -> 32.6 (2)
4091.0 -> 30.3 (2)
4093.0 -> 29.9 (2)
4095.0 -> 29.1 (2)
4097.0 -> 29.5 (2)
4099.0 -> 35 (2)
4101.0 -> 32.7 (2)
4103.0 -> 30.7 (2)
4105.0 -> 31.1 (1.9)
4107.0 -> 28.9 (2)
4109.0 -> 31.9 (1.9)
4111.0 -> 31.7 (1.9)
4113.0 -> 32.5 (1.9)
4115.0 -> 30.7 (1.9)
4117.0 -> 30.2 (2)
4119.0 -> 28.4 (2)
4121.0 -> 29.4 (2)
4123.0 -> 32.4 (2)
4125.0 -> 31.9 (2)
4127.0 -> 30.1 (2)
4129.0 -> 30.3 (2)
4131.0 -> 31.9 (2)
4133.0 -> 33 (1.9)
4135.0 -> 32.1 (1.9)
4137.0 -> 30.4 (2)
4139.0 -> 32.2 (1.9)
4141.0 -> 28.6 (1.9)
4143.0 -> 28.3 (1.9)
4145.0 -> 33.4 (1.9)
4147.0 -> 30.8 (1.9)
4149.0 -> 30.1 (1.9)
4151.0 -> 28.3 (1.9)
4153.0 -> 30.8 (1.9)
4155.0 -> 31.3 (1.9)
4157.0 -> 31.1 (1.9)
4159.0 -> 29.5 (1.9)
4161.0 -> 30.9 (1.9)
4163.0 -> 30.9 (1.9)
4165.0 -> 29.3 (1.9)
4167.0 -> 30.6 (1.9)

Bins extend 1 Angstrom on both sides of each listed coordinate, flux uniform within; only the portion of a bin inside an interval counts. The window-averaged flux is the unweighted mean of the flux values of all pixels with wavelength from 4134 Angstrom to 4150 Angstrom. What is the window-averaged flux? 30.7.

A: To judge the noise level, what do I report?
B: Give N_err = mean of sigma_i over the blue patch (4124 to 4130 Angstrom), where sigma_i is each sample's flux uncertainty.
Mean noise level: 2.00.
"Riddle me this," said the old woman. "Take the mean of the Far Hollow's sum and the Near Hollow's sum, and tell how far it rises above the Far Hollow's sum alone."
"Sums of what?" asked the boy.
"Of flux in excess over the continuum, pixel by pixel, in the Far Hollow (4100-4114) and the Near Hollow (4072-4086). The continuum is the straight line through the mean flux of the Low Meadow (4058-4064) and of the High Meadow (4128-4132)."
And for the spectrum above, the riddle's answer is 3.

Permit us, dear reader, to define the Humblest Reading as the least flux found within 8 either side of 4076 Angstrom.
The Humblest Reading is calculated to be 28.2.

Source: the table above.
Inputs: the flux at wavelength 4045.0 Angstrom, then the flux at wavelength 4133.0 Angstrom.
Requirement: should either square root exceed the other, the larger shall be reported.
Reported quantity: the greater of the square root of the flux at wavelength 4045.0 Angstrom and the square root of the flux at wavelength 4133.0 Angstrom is 5.74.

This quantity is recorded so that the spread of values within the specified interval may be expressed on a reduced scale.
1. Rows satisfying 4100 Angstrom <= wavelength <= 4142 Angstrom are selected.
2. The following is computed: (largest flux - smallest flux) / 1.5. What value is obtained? 3.1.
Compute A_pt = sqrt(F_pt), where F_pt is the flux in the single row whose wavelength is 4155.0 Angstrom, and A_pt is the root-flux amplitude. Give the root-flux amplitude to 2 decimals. 5.59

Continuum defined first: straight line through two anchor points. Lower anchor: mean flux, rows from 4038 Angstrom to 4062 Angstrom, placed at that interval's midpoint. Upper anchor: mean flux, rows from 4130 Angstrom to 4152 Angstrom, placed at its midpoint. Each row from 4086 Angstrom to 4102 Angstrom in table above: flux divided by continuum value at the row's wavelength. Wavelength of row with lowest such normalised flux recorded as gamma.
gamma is 4095.0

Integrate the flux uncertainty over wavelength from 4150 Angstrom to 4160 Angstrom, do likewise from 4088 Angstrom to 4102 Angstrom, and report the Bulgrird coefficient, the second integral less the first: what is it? 9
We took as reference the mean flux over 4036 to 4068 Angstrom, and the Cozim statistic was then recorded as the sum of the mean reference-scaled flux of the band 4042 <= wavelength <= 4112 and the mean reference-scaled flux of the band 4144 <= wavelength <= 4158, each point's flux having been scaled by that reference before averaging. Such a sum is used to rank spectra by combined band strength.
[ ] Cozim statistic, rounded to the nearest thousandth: 1.965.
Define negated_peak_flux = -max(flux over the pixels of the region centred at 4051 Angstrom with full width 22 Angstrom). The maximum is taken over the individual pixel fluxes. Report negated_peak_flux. -33.9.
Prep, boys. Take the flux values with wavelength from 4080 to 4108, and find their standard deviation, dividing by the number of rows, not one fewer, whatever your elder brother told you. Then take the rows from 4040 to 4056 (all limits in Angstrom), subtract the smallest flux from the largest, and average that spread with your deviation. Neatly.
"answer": 3.87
